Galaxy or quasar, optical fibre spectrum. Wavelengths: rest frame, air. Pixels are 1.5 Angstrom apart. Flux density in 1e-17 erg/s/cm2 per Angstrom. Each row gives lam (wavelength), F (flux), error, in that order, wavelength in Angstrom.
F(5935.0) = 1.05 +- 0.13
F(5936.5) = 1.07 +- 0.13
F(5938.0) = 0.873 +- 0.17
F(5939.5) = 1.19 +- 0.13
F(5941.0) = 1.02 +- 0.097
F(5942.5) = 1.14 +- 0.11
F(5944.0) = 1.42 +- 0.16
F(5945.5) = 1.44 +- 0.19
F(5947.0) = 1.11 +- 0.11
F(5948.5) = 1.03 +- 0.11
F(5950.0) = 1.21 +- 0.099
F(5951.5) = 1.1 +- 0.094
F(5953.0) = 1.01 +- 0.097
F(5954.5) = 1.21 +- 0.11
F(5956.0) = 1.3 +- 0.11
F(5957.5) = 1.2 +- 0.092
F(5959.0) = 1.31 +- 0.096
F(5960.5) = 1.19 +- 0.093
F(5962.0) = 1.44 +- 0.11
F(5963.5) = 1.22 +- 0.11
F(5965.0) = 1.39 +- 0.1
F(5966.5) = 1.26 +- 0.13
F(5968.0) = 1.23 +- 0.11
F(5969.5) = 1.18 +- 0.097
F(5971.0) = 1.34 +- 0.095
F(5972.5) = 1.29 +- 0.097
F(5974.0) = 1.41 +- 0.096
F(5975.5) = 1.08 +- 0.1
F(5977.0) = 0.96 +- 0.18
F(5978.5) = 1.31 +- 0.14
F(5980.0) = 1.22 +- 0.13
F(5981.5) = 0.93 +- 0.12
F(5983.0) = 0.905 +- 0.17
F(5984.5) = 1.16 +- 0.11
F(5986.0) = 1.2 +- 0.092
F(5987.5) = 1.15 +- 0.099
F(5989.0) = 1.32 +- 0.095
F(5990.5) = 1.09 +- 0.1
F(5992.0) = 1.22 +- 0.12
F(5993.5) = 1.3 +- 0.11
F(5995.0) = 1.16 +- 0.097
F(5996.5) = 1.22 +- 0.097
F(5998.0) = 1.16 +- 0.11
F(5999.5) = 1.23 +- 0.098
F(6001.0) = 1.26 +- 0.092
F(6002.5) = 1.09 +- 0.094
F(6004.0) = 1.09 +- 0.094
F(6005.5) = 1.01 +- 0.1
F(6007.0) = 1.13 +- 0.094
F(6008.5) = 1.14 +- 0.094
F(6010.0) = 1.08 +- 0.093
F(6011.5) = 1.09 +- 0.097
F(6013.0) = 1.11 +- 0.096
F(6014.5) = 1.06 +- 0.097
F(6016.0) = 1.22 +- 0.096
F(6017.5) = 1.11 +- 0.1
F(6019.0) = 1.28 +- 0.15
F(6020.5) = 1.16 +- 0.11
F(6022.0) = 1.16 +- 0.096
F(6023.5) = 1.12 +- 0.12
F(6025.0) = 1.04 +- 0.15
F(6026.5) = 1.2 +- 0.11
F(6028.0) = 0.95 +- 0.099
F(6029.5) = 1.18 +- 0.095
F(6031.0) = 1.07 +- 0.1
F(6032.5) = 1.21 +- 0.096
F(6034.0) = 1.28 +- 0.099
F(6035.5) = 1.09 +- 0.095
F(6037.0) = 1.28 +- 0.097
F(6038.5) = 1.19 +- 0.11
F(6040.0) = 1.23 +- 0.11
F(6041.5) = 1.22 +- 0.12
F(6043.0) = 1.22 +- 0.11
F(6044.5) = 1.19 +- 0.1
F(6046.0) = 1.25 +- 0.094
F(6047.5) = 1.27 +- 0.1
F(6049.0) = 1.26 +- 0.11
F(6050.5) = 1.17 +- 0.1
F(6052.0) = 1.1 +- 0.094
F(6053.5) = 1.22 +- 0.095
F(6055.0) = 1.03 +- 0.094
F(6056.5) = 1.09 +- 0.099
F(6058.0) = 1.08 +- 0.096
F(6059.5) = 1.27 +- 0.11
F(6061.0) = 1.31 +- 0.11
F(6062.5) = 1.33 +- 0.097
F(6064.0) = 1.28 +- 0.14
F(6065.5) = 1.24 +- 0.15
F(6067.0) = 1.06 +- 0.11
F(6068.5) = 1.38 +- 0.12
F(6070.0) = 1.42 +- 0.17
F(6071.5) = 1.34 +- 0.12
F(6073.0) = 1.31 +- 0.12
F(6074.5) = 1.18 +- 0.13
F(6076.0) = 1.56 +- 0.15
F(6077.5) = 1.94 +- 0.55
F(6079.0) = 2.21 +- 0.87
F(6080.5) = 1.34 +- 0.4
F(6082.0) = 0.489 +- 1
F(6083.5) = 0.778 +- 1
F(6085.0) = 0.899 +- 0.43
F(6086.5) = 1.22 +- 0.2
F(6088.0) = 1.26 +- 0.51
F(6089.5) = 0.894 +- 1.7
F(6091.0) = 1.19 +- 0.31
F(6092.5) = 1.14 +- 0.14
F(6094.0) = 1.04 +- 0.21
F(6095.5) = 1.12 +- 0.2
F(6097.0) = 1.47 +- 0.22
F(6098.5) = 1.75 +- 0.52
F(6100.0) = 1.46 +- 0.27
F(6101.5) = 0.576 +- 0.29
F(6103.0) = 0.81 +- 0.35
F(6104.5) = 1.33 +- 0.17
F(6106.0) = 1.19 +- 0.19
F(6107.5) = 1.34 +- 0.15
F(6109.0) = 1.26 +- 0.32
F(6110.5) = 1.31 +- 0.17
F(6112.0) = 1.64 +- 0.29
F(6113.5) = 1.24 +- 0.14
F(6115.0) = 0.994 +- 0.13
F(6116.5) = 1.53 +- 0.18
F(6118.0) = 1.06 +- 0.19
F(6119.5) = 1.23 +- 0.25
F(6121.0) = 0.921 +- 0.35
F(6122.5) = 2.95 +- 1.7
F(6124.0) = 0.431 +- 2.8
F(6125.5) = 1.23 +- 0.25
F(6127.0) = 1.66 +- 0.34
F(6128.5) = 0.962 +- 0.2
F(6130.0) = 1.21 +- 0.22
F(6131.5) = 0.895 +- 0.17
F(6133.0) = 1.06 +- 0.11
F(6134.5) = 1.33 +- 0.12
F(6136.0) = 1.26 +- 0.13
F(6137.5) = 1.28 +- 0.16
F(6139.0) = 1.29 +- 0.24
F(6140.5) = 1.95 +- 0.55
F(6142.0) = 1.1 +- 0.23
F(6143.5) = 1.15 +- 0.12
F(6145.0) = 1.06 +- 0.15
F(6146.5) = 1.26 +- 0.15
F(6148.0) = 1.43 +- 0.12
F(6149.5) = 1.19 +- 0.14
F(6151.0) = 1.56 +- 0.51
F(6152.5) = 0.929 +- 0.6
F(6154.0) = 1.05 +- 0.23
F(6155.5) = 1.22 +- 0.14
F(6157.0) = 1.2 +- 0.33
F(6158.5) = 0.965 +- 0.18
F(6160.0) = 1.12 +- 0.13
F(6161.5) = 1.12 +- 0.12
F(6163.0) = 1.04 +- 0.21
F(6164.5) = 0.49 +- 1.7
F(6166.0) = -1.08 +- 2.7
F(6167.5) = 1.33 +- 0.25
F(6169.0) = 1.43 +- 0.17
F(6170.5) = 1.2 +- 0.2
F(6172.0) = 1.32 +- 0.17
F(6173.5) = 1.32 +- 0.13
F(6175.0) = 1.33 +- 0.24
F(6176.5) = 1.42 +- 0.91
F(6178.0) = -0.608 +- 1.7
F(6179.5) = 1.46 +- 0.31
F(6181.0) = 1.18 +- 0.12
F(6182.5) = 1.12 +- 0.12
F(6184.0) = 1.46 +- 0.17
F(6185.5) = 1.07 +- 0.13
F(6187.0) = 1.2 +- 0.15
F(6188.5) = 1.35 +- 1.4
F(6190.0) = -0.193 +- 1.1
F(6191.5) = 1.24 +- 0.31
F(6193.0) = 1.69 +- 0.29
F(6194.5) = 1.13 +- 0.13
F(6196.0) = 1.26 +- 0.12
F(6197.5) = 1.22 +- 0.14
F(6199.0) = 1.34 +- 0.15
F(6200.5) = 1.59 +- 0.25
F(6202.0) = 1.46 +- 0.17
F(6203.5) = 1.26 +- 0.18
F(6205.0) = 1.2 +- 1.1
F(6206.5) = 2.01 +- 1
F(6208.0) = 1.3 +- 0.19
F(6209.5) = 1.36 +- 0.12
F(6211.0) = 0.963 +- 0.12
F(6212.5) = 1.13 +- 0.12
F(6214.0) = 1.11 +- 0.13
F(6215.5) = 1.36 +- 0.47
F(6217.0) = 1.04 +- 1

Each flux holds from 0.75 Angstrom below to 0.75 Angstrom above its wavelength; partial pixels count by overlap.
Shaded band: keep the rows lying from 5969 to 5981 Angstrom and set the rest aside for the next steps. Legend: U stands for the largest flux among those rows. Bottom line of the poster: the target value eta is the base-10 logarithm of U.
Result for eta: 0.15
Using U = 1.41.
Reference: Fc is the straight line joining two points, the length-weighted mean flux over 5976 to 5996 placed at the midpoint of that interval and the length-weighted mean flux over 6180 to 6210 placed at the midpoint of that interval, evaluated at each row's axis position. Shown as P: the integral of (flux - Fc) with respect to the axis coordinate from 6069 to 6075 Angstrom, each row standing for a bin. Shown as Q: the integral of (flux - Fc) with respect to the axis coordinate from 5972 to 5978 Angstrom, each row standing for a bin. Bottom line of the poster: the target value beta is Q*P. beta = 0.20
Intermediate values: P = 0.75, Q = 0.3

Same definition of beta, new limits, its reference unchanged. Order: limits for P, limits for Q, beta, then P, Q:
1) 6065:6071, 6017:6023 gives 0.03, 0.52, 0.1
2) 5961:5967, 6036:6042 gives 0.32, 1.13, 0.3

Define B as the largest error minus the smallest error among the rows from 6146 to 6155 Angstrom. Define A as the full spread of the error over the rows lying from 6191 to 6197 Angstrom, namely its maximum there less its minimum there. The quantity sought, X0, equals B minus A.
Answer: 0.3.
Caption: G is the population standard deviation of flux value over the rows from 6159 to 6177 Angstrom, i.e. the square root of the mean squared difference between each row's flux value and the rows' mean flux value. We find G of 0.67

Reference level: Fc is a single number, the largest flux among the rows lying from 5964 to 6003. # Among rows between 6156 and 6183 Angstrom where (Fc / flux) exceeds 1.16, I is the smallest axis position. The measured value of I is 6157.0 Angstrom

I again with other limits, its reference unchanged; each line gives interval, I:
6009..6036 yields 6010.0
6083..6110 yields 6083.5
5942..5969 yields 5942.5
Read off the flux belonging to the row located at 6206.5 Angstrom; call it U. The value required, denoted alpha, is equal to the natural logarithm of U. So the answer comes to 0.70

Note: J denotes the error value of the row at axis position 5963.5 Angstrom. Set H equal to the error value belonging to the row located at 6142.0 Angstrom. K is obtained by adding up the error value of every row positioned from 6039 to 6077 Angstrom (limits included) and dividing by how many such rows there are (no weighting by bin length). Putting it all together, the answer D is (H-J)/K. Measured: 1.1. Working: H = 0.230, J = 0.110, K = 0.11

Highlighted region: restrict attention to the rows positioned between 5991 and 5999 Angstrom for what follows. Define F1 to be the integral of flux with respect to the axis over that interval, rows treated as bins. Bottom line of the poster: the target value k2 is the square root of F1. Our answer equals 3.11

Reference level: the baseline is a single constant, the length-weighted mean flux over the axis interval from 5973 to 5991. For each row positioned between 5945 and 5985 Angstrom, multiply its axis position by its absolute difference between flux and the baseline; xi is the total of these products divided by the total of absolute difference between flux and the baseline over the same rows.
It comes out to 5966.0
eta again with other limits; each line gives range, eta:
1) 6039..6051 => 0.10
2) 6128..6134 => 0.08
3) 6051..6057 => 0.09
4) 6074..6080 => 0.34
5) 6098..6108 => 0.24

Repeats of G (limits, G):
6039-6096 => 0.27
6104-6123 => 0.49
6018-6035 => 0.10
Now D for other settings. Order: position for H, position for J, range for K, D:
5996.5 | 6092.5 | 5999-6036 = -0.4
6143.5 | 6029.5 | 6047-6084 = 0.1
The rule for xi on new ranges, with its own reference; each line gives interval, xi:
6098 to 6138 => 6116.8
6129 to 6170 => 6155.1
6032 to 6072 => 6055.7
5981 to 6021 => 5997.9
